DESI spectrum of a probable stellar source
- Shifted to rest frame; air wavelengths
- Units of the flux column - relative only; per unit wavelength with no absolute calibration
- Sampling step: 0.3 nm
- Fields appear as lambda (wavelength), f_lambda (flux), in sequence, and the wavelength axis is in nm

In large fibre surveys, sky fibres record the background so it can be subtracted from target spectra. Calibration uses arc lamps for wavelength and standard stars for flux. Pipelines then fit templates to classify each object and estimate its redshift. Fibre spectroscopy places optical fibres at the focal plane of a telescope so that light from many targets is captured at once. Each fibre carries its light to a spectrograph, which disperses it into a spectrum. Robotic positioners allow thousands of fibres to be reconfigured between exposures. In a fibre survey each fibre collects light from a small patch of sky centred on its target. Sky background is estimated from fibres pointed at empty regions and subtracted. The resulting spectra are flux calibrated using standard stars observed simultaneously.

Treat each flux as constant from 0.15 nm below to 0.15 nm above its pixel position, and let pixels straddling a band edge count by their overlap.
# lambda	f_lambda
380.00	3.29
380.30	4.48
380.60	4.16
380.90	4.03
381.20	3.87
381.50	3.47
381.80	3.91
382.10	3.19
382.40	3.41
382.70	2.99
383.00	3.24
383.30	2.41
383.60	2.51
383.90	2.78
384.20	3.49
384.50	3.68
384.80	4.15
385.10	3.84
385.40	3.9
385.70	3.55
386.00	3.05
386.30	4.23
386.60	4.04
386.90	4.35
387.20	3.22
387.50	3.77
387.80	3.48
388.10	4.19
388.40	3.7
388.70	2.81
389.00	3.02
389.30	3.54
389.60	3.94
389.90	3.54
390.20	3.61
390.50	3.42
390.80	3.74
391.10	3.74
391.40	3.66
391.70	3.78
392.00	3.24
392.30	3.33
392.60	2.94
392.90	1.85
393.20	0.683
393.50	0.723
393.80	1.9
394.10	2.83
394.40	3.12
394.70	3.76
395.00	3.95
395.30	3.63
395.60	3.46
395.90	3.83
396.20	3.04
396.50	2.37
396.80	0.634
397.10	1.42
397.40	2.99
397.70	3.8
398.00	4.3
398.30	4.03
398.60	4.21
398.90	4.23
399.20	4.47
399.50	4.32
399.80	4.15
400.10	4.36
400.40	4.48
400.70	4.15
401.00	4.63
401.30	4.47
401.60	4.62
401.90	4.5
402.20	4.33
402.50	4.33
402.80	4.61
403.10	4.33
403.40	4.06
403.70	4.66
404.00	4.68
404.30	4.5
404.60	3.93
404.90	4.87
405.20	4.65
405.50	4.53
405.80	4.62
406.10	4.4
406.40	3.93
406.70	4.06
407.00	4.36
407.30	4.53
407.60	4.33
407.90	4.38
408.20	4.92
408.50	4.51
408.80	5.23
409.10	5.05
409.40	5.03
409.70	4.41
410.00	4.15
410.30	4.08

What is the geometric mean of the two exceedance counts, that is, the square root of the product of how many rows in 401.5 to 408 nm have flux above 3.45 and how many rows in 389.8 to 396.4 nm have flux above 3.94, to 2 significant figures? 4.7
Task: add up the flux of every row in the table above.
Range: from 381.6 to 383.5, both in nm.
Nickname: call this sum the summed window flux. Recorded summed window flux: 19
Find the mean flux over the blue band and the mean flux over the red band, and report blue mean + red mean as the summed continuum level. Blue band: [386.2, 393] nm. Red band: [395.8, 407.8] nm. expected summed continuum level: 7.6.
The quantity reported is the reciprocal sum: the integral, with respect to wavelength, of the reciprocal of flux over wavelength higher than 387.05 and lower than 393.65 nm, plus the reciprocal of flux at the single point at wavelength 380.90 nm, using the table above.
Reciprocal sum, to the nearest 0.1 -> 2.9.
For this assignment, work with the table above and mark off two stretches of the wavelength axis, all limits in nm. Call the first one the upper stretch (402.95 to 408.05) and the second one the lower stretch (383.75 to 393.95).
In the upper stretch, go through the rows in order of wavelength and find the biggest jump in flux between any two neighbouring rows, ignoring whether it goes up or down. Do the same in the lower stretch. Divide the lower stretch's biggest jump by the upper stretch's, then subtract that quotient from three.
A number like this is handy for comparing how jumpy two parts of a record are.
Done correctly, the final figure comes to 1.74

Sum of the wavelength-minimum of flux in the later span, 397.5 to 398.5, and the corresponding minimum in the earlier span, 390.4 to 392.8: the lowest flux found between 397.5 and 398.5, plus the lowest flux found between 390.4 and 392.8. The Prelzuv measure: 6.7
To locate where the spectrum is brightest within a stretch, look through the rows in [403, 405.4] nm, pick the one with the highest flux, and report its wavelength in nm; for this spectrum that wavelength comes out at 404.90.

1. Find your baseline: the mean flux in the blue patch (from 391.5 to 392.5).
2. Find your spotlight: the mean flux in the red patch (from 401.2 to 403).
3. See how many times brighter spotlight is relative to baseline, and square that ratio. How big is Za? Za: 1.7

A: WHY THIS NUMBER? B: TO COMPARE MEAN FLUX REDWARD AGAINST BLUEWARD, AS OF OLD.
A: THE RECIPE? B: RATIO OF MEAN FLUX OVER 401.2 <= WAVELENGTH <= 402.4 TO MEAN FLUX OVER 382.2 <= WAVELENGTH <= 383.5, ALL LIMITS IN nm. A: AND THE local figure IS 1.5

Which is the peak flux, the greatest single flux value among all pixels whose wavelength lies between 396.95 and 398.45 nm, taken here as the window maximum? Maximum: 4.3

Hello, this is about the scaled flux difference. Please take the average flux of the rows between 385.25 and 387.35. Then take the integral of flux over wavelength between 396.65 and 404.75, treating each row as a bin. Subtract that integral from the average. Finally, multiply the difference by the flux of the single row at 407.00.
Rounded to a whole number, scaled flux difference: -126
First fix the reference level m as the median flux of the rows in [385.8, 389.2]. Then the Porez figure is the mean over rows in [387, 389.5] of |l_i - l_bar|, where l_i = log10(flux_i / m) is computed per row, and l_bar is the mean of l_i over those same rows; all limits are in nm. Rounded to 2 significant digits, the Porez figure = 0.043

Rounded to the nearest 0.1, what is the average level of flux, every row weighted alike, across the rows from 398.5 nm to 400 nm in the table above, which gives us 4.3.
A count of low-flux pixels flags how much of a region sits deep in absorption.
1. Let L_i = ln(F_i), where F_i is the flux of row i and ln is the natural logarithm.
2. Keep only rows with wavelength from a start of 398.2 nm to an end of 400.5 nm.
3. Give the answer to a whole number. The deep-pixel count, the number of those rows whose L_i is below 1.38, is 0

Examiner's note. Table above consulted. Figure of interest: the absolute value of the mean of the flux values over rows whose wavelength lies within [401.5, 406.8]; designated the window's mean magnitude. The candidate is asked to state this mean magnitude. 4.42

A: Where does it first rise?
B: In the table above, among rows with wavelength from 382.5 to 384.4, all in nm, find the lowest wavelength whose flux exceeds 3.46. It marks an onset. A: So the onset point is 384.20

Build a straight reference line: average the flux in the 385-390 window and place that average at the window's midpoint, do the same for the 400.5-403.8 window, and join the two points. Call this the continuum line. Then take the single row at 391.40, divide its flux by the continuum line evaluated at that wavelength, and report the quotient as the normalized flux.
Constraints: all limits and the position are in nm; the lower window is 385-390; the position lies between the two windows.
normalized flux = 0.948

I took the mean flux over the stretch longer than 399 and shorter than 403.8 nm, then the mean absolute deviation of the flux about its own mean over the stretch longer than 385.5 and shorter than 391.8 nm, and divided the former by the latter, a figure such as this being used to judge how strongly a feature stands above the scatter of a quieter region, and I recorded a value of 15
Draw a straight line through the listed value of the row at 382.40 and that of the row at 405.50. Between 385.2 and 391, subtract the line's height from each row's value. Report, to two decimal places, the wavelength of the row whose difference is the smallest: 388.70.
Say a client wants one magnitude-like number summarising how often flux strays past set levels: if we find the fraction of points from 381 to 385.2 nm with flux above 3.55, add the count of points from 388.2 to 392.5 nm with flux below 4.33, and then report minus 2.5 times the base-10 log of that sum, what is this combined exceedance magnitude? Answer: -2.89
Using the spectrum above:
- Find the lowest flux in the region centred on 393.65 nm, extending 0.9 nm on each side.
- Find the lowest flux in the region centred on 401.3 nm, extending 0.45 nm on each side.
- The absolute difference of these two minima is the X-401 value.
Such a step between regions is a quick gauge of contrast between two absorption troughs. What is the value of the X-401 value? 3.8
